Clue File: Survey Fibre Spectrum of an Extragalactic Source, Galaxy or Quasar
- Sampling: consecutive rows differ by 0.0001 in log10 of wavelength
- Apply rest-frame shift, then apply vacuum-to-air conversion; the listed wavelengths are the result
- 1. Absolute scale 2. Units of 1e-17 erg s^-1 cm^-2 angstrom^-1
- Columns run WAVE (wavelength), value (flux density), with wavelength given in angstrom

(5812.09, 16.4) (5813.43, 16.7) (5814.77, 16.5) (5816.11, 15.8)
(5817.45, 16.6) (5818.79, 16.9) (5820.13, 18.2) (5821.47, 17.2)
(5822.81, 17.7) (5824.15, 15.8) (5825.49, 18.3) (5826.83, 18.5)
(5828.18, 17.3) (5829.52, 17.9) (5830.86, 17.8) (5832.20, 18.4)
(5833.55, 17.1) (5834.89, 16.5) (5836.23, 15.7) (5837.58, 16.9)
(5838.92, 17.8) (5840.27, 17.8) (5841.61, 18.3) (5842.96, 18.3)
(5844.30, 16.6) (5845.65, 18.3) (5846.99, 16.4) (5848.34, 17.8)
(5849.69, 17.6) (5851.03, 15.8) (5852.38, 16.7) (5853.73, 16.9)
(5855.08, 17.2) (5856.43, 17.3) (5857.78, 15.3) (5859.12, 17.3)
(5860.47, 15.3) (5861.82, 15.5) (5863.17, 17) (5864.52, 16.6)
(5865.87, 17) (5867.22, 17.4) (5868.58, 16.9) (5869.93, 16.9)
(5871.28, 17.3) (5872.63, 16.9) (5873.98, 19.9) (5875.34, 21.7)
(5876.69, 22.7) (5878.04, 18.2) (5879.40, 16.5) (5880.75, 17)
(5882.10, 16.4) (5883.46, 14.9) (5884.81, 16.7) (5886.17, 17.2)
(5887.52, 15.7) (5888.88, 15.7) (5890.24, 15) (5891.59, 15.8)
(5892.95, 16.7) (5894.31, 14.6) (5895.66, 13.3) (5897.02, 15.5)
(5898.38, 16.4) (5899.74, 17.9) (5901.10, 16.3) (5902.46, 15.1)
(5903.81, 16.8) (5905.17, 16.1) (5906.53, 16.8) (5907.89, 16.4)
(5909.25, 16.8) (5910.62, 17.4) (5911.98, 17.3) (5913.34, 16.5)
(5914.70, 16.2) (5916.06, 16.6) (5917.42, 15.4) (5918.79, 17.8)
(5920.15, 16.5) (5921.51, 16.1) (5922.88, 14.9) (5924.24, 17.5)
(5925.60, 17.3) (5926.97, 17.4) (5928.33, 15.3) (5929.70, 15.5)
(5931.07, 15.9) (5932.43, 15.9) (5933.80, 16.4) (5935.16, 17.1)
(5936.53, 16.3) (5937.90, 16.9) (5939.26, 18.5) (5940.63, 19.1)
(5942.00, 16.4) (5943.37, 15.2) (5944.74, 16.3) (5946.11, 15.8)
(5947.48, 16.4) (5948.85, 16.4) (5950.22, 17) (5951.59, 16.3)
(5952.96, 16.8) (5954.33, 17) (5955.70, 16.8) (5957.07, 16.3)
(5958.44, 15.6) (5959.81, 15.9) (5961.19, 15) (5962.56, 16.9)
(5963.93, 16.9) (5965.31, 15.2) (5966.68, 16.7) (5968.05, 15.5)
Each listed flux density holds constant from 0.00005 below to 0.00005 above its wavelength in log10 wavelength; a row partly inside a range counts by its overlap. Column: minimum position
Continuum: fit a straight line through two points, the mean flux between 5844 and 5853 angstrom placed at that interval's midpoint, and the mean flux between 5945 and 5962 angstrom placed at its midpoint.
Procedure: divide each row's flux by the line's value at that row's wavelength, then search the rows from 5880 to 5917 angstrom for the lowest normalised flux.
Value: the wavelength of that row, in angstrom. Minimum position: 5895.66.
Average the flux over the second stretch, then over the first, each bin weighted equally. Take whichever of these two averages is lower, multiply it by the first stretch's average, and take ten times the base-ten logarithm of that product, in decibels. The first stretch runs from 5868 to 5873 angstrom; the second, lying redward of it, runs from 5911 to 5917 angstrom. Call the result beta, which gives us 24.5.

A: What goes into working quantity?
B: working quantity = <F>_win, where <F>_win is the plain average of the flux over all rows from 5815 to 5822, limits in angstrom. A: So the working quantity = 16.9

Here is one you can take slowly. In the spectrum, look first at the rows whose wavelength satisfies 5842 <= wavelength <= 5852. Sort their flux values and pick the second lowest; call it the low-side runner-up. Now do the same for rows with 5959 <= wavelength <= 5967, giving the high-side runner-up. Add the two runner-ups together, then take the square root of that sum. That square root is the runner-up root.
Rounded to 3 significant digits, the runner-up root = 5.62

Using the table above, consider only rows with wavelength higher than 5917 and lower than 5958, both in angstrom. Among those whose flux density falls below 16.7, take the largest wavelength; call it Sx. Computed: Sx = 5957.07 angstrom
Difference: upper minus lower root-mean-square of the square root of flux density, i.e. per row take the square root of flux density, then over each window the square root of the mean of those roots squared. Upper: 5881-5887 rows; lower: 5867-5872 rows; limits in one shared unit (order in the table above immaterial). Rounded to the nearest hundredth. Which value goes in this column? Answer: -0.10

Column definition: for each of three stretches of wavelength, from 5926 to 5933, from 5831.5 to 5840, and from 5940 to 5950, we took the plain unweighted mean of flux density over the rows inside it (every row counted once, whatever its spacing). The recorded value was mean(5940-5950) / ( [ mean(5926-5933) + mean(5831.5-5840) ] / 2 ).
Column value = 1.00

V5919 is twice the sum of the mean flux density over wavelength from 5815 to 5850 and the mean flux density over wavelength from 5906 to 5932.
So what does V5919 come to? 67.7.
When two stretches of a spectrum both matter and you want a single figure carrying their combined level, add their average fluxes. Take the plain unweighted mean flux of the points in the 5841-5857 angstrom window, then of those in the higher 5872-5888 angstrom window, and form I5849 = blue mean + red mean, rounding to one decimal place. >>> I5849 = 35.1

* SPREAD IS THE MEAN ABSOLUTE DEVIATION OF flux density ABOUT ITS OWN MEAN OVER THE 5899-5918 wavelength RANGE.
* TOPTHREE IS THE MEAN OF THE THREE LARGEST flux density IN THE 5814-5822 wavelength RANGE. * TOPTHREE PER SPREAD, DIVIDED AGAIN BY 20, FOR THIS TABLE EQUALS 1.6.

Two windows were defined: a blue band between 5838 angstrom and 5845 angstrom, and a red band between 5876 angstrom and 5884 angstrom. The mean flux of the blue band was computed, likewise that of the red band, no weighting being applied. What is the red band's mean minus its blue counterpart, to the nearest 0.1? -0.1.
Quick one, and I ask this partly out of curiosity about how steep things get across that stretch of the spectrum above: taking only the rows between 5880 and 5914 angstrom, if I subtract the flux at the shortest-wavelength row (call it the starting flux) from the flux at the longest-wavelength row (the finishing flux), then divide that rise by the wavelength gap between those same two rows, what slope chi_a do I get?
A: -0.015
